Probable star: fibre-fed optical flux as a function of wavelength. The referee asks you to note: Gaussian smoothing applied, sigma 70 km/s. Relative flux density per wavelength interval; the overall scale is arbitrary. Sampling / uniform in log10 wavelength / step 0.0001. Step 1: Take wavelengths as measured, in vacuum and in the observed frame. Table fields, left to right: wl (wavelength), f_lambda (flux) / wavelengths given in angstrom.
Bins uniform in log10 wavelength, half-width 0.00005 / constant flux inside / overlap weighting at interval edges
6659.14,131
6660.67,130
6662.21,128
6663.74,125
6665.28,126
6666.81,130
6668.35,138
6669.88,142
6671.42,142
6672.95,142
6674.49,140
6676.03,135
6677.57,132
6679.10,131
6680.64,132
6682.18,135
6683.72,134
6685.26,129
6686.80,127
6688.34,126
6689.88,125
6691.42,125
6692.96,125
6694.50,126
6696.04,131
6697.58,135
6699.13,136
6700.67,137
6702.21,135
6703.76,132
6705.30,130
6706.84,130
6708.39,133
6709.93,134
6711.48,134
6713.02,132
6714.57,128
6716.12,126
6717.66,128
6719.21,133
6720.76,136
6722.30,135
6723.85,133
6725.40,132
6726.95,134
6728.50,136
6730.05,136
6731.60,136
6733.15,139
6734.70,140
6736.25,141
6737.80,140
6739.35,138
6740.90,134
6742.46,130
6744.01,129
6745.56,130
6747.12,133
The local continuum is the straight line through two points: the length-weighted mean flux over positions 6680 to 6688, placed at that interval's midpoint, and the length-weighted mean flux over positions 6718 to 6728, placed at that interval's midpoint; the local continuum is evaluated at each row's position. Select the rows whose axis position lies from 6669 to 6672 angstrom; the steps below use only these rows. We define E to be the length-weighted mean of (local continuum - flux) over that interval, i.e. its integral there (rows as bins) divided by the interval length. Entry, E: -12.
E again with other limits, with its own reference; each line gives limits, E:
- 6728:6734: -3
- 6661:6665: 3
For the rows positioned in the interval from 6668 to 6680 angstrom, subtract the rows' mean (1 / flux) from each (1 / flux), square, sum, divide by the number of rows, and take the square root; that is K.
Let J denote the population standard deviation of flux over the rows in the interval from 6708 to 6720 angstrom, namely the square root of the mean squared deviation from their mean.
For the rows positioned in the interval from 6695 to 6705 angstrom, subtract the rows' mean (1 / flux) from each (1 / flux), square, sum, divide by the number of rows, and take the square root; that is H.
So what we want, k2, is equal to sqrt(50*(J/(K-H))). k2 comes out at 1164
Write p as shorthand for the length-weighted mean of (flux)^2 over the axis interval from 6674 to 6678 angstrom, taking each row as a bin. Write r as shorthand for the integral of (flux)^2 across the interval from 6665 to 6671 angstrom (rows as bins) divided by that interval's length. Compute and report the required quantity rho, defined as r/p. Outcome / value 0.99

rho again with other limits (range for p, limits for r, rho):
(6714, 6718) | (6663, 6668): 1.01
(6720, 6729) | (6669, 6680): 1.05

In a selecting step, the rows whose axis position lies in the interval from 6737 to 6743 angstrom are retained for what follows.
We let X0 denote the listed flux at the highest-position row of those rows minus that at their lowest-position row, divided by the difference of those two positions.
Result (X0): -2.1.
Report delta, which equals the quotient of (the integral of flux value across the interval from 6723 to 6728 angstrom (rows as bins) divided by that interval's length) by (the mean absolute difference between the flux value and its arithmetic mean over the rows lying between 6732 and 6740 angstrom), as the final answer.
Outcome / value 151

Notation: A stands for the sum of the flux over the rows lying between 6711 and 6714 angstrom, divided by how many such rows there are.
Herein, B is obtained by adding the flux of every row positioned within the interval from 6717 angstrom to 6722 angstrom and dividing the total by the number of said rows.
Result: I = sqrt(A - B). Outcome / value 0.8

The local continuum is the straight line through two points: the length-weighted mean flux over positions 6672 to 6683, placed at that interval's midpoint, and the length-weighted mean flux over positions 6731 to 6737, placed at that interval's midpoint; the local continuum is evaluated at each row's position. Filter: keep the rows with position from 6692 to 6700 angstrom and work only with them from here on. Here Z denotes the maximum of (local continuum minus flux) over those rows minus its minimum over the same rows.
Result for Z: 10.6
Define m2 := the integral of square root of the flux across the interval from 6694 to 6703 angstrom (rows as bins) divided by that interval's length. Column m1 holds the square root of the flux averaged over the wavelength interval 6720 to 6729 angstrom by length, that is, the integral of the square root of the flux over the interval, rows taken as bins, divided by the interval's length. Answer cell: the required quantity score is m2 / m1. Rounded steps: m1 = 11.59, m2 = 11.5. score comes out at 1.00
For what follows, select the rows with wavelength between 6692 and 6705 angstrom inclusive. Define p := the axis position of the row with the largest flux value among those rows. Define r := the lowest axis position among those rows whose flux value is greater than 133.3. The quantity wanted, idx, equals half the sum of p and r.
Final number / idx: 6699.1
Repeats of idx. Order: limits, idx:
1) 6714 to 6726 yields 6720.8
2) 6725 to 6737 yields 6731.6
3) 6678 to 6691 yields 6682.2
